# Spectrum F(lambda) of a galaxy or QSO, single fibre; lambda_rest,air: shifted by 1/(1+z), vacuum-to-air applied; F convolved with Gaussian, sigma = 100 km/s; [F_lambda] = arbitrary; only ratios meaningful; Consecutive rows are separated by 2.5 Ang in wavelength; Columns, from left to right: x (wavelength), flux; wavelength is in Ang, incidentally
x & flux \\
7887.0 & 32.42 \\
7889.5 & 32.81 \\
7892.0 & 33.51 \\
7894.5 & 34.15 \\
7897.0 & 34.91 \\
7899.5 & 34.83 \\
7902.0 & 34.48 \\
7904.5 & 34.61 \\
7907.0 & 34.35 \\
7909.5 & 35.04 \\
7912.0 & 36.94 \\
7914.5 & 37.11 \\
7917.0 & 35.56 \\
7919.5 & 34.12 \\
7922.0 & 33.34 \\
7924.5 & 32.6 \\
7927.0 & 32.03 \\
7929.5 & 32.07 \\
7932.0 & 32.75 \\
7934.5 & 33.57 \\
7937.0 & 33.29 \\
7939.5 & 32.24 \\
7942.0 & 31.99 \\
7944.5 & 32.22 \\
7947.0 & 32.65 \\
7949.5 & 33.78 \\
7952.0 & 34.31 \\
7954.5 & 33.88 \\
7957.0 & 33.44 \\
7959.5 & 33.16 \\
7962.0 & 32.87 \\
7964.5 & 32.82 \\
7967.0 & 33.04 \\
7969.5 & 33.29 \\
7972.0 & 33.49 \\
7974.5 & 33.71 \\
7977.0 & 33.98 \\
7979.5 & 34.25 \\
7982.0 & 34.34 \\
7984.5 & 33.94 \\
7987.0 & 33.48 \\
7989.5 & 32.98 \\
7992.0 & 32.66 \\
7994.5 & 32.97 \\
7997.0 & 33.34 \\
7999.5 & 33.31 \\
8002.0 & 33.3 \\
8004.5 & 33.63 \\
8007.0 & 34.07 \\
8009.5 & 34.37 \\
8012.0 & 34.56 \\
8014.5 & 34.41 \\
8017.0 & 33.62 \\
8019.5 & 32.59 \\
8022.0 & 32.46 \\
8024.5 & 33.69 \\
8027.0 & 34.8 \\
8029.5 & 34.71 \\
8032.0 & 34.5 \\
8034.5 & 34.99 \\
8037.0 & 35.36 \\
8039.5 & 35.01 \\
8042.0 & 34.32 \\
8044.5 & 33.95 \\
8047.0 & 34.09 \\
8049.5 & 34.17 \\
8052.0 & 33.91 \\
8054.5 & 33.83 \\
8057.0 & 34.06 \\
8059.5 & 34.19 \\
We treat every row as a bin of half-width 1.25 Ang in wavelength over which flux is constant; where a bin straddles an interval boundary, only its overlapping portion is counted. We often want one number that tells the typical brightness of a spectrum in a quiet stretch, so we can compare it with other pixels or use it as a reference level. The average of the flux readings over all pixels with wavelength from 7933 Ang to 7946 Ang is 32.7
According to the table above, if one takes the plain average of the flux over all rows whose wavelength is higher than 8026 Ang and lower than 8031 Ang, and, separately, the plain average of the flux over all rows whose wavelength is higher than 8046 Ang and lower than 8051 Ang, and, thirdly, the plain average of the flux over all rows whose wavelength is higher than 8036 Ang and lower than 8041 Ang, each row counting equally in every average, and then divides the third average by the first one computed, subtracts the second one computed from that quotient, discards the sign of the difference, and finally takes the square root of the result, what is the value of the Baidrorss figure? 5.75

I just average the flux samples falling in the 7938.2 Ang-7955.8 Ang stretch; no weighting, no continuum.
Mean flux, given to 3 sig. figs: 33.0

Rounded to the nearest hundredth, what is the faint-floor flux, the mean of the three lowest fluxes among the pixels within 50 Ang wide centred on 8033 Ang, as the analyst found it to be 32.89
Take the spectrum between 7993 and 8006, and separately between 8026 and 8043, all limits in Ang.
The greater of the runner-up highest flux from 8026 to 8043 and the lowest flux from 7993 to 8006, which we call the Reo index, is 35.0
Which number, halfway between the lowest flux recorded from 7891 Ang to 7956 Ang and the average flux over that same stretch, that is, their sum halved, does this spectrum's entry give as 32.9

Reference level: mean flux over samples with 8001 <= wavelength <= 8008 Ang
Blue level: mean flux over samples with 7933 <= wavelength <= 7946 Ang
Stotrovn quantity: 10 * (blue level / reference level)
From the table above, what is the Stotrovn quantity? 9.7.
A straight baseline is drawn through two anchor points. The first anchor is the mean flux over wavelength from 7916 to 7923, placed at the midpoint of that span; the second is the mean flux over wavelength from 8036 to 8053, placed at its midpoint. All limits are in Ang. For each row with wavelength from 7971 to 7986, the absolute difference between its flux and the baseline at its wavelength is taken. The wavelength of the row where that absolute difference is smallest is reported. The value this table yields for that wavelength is 7982.0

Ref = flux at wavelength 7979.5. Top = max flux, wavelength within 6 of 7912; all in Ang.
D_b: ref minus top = -2.9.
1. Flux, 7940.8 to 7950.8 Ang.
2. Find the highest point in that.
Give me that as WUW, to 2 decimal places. 33.78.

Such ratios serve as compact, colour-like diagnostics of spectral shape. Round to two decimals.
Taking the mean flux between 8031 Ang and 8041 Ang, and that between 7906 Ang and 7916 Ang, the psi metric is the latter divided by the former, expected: 1.03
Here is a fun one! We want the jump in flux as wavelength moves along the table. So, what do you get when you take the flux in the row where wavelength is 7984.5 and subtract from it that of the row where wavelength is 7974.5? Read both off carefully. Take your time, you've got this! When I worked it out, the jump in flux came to 0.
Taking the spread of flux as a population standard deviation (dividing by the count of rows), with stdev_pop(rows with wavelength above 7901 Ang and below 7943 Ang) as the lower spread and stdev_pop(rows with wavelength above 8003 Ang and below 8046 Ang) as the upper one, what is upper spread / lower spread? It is 0.49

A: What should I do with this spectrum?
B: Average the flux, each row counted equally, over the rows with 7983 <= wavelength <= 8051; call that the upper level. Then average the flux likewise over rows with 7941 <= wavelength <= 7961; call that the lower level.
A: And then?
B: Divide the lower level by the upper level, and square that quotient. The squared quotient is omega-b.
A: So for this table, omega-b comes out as 0.96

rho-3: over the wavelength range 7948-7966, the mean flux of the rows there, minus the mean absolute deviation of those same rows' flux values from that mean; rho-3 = 33.0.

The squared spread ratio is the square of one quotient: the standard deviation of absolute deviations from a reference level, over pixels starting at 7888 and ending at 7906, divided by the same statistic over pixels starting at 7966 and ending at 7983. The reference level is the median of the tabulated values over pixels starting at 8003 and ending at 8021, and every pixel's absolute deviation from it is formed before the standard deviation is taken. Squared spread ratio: 1.2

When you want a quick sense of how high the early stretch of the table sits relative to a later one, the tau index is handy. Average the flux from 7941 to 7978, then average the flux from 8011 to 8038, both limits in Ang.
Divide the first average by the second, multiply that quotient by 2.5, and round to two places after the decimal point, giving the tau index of 2.43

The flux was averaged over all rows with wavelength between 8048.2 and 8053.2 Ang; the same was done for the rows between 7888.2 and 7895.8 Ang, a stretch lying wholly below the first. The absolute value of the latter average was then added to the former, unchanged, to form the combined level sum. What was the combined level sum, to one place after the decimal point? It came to 67.5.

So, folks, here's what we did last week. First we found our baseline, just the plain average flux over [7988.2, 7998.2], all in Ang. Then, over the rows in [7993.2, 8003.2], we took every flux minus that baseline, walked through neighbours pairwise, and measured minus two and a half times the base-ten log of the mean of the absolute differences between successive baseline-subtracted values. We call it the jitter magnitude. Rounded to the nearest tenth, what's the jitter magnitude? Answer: 2.2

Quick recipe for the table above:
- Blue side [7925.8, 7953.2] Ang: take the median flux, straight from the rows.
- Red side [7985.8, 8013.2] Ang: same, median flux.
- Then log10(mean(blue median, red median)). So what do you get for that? 1.52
